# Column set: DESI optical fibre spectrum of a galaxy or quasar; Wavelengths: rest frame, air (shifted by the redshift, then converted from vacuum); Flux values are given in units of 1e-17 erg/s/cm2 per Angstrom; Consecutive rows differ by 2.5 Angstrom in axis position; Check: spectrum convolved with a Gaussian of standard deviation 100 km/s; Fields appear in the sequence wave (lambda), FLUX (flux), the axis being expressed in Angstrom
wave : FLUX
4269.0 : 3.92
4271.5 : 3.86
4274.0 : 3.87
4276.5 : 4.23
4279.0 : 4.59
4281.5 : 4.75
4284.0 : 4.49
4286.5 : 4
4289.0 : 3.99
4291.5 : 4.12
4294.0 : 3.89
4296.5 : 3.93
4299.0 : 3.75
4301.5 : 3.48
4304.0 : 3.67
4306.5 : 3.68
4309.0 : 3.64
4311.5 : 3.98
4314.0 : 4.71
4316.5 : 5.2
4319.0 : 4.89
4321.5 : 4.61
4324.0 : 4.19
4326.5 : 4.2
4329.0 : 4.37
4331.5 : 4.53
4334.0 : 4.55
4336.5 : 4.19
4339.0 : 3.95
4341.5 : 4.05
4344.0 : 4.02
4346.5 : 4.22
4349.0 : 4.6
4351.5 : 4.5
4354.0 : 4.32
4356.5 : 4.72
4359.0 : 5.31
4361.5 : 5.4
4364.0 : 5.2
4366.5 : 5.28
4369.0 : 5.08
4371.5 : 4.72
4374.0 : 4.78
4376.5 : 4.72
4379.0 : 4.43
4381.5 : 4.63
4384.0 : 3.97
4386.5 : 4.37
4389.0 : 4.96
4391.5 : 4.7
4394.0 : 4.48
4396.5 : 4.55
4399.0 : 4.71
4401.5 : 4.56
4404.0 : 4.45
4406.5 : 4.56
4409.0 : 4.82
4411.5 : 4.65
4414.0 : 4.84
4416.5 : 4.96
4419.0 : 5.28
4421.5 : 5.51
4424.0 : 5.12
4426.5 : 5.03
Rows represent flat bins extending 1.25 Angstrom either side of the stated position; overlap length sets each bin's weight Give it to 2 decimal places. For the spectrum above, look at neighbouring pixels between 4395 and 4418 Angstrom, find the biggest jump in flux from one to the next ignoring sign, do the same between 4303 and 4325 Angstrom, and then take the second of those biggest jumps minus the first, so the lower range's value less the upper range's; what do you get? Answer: 0.47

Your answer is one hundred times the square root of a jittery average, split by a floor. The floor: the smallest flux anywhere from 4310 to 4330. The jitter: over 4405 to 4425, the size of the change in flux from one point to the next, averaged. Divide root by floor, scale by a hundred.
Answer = 12.3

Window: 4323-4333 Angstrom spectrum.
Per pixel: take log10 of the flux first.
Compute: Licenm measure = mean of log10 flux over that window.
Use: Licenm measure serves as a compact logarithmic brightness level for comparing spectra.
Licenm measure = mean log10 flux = 0.64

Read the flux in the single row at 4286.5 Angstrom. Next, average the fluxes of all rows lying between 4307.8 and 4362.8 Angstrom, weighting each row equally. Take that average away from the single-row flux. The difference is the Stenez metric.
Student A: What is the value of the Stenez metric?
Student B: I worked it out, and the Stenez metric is -0.46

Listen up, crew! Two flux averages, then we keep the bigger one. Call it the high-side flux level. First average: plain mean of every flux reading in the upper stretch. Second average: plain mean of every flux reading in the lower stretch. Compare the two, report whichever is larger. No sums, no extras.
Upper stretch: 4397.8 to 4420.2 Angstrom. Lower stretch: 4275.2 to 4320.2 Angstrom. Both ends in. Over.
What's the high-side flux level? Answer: 4.76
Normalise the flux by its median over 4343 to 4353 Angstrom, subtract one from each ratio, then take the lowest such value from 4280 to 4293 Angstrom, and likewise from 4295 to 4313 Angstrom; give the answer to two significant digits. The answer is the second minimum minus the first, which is -0.12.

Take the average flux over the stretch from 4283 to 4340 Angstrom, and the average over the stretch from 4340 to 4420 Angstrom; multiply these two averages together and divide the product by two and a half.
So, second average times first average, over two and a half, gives 7.8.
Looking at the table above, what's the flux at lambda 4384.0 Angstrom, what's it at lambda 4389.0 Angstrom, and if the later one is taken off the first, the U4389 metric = -1.0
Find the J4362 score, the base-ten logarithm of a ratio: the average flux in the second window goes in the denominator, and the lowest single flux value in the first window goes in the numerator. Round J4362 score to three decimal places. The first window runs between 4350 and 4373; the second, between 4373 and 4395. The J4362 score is -0.023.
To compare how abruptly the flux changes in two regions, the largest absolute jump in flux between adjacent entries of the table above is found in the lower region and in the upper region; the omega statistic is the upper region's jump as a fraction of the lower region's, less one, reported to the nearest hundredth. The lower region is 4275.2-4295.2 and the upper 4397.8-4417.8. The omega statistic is -0.47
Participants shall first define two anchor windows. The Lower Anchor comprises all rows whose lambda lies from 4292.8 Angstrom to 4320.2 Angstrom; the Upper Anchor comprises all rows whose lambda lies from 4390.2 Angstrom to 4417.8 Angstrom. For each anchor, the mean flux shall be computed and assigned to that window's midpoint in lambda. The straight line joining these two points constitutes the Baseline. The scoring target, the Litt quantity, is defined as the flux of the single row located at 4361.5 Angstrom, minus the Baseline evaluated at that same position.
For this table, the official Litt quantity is 1.0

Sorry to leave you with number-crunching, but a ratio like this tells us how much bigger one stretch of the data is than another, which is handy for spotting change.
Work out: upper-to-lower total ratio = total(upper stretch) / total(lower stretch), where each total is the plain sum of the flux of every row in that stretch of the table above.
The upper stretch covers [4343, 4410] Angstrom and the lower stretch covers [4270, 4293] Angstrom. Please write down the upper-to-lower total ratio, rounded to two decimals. 3.33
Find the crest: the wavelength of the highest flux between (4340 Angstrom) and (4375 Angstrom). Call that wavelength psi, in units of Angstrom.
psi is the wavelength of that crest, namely 4361.5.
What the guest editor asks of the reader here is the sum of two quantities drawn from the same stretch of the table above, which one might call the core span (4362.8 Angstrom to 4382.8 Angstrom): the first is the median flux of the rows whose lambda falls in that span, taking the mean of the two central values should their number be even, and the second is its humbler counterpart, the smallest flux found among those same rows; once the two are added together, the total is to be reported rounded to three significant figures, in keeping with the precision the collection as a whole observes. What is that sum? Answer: 9.18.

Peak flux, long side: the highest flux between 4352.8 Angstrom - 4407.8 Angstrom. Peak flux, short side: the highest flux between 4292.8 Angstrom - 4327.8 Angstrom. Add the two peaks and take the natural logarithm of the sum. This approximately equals 2.36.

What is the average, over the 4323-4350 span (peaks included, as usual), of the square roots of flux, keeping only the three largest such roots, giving 2.14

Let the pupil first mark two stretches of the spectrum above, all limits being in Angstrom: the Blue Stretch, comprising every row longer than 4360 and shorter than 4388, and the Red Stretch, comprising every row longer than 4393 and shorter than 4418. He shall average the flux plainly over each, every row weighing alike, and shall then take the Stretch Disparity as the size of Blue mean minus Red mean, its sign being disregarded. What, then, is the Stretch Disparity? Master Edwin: 0.12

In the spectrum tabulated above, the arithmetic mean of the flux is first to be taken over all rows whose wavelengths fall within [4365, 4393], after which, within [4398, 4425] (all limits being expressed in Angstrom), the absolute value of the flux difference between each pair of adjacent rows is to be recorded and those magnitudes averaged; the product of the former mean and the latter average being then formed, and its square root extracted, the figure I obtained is 0.98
